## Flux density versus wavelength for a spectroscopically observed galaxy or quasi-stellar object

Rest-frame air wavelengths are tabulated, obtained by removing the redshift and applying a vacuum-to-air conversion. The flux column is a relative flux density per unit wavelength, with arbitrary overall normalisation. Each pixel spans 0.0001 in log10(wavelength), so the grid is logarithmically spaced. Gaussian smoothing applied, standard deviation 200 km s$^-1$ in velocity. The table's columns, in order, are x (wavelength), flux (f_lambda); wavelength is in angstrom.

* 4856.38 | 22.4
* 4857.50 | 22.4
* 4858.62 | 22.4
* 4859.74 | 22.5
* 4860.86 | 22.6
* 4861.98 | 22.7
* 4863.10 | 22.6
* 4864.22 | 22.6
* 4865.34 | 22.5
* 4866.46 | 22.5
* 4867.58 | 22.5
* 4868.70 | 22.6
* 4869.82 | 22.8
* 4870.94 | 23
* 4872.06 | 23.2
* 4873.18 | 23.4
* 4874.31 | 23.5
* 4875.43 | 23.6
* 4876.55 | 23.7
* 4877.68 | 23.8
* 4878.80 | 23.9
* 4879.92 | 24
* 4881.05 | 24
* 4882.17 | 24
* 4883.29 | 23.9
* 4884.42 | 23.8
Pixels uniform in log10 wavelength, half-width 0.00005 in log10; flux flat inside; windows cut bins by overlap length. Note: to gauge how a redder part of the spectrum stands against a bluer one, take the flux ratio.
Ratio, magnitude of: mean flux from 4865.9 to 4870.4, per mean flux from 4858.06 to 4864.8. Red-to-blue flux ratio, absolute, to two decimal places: 1.00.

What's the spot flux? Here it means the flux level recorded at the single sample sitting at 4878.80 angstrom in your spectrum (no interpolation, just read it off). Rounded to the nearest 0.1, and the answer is 23.9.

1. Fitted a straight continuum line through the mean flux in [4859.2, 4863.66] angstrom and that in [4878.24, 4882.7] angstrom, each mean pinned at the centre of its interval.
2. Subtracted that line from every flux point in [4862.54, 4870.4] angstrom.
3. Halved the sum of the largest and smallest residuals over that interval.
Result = -0.33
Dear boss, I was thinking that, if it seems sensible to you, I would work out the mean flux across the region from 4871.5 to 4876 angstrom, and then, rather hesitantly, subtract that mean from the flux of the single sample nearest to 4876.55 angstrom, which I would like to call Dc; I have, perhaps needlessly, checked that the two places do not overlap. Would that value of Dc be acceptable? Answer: 0.3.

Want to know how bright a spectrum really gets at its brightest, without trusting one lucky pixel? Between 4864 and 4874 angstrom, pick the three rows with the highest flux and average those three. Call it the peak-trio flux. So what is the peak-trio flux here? 23.2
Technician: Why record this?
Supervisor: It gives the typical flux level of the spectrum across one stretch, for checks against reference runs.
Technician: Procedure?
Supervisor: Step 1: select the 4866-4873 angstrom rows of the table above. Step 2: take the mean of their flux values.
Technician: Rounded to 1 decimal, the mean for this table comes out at 22.8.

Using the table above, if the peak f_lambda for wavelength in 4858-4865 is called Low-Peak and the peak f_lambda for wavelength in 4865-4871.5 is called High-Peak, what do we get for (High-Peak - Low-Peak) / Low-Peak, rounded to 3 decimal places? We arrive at 0.013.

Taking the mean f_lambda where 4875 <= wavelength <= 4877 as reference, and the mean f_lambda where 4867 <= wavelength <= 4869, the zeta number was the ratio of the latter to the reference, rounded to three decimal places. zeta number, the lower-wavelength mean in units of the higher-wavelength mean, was 0.953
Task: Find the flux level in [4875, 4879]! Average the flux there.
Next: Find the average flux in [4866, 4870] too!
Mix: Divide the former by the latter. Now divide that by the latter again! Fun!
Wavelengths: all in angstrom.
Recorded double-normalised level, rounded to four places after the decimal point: 0.0465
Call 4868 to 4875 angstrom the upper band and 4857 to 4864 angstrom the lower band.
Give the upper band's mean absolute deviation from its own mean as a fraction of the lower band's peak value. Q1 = 0.012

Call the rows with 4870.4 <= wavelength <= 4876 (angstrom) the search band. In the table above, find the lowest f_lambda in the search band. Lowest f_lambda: 23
